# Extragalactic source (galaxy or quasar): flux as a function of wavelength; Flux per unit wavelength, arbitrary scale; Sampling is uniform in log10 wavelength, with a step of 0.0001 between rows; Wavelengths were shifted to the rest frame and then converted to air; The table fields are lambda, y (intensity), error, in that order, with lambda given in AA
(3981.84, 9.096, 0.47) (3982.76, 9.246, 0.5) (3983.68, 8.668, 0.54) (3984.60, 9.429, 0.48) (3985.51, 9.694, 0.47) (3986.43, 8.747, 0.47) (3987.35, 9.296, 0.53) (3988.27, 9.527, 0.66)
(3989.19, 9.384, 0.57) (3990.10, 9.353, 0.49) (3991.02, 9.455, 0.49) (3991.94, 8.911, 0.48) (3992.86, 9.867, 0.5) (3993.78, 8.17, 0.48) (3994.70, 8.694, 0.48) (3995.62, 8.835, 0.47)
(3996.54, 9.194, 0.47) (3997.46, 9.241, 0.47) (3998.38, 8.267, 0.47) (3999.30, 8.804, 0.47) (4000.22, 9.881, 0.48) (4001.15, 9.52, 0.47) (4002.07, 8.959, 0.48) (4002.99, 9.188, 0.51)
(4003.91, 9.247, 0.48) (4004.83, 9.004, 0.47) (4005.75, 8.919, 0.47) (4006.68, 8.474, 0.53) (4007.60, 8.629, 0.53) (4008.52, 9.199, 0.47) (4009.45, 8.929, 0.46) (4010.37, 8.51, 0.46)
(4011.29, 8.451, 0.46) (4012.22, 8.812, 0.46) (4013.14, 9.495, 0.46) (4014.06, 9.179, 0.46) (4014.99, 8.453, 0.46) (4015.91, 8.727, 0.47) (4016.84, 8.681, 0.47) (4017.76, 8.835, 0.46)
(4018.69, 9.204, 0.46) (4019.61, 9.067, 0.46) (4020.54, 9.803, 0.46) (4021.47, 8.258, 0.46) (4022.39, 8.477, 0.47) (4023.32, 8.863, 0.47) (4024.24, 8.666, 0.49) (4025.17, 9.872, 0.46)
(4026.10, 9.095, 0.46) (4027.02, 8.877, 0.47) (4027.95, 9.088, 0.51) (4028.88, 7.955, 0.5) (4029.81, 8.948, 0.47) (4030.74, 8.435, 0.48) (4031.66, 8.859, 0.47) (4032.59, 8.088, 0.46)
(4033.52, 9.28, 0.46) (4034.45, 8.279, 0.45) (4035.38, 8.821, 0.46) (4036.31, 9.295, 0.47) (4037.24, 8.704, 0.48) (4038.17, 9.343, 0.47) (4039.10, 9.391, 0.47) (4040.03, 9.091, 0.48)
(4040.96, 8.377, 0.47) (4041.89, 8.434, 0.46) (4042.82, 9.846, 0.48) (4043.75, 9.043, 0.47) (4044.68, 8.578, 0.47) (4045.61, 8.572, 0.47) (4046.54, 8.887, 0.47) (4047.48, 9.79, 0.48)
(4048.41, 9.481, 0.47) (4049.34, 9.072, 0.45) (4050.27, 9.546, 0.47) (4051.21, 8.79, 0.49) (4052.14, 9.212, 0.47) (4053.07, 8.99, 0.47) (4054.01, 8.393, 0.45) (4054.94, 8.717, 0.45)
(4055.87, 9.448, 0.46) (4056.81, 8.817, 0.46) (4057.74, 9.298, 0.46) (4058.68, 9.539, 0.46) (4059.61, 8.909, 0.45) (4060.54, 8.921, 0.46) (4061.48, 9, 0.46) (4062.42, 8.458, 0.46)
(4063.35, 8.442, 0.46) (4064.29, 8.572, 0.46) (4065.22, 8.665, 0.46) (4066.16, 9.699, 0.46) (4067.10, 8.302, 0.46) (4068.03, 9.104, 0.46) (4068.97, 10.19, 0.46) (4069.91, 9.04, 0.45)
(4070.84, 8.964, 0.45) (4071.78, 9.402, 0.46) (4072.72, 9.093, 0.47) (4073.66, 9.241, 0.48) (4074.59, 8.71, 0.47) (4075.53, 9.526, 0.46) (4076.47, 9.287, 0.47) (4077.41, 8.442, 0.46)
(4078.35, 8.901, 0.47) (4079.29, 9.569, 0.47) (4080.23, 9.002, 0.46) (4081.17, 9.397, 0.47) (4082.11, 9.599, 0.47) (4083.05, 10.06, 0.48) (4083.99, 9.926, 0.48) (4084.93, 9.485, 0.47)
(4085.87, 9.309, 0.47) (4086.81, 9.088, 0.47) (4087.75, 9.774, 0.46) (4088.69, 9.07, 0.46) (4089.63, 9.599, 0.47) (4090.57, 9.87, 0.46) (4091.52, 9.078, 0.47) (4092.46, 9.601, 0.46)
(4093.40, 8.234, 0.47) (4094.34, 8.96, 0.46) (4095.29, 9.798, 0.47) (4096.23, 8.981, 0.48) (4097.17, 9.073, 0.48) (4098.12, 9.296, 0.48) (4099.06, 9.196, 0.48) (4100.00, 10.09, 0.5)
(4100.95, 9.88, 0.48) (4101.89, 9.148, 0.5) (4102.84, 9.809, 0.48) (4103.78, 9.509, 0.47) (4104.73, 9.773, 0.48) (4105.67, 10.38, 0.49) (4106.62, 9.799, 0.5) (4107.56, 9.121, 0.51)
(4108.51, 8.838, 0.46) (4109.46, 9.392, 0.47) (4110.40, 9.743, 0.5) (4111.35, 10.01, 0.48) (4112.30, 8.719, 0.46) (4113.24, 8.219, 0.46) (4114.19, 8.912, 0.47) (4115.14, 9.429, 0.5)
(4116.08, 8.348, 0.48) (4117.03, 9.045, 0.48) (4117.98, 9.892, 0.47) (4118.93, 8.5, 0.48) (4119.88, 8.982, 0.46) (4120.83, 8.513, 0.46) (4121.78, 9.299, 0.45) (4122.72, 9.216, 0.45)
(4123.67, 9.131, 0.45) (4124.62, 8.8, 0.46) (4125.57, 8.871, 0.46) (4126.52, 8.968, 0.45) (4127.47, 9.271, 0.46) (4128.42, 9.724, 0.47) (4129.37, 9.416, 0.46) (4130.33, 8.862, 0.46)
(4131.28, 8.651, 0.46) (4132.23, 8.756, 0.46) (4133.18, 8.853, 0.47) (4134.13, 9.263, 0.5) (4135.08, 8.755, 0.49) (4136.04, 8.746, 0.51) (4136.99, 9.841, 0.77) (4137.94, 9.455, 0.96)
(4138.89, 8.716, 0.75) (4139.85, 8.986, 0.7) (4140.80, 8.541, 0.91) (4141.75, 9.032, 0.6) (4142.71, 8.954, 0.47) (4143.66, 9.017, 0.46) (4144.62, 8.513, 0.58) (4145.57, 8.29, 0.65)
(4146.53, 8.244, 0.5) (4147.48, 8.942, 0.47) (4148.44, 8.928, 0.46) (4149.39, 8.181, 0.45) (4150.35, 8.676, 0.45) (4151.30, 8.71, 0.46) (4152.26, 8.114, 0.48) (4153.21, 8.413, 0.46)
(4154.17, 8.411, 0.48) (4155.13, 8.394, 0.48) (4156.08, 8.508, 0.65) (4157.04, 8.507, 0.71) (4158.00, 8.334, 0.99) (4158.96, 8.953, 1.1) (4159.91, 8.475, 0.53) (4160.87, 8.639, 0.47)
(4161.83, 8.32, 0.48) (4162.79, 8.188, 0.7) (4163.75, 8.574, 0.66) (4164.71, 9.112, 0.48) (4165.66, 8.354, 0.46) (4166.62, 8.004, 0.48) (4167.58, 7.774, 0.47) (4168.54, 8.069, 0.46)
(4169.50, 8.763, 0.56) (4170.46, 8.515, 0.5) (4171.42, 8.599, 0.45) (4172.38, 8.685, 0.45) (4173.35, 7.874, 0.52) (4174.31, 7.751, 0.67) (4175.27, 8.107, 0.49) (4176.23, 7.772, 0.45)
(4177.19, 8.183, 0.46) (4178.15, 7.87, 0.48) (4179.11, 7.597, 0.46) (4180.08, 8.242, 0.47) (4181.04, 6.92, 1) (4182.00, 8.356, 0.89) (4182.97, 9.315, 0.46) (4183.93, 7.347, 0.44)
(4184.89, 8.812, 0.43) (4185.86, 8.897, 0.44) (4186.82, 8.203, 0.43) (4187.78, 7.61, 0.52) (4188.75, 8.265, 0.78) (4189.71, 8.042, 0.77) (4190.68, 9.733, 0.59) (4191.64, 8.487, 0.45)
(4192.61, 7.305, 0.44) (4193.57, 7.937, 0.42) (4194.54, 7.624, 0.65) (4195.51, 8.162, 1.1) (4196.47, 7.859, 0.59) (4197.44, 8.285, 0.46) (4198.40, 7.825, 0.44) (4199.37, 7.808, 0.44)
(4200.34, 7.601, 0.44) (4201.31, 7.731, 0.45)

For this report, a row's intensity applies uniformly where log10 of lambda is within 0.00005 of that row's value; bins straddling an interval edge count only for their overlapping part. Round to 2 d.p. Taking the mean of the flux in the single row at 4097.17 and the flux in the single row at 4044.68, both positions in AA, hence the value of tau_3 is 8.83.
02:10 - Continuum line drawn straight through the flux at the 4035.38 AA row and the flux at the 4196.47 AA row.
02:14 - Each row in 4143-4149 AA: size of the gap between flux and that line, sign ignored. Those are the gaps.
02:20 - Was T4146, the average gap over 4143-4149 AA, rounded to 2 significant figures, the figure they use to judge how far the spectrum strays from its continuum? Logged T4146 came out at 0.50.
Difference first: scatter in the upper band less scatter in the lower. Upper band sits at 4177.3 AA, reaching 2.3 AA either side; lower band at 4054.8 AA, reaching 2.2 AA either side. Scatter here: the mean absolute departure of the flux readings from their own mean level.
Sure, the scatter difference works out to -0.09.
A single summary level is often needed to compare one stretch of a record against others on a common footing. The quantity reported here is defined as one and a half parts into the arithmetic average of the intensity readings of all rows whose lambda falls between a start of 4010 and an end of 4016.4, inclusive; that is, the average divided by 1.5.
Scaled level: 5.87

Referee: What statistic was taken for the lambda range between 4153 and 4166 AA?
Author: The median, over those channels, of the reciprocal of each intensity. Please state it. 0.118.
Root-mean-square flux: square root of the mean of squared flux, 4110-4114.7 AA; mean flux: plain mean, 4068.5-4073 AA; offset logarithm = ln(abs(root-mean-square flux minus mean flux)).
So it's -1.6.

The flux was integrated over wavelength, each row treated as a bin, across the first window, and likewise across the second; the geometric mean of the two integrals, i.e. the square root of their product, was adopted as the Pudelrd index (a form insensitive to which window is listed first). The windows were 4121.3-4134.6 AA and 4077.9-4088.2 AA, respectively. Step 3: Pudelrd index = 109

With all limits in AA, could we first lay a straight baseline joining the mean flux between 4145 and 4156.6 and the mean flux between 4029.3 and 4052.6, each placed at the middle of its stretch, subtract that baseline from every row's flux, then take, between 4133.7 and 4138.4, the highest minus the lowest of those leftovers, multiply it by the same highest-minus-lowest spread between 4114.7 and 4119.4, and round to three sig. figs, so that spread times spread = 1.71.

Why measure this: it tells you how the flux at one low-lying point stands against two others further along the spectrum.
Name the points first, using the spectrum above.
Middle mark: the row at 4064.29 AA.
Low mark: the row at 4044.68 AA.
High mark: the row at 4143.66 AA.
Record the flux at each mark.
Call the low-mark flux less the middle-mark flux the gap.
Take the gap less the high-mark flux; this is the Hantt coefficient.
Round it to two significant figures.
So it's -9.0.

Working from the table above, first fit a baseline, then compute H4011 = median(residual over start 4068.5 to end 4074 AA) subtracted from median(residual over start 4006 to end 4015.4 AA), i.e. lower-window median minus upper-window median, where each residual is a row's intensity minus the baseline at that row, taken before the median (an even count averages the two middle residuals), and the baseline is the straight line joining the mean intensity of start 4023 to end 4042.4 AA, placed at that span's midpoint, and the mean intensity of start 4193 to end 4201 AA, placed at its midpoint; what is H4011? -0.82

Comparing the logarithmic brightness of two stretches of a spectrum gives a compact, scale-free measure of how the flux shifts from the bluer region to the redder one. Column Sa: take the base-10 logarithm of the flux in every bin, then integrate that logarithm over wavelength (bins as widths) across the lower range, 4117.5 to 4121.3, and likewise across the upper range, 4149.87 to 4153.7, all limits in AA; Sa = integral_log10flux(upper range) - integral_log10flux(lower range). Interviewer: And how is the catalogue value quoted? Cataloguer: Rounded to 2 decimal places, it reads -0.06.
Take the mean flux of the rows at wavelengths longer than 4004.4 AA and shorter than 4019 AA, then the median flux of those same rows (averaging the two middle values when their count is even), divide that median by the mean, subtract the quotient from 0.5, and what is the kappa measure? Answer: -0.498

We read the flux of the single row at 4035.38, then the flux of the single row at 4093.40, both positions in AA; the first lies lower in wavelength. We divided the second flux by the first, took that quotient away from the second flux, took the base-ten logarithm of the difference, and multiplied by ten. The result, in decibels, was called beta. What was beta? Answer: 8.63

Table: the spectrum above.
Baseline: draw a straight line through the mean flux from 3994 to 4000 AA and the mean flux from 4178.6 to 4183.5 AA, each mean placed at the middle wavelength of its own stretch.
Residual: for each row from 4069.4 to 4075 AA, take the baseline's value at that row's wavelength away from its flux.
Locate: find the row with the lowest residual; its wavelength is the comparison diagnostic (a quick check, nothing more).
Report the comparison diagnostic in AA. 4074.59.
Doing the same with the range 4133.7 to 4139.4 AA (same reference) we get 4138.89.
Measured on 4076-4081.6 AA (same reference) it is 4077.41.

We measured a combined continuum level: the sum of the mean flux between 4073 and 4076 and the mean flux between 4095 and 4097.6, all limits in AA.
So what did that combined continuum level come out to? 18.4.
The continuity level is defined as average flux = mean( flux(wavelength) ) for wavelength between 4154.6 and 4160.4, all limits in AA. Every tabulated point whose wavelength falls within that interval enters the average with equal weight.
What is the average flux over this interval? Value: 8.53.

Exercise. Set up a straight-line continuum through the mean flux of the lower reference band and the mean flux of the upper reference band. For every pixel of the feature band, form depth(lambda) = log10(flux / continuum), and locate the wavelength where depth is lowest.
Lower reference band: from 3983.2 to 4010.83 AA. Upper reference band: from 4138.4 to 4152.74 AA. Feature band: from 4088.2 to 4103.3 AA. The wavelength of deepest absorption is 4093.40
